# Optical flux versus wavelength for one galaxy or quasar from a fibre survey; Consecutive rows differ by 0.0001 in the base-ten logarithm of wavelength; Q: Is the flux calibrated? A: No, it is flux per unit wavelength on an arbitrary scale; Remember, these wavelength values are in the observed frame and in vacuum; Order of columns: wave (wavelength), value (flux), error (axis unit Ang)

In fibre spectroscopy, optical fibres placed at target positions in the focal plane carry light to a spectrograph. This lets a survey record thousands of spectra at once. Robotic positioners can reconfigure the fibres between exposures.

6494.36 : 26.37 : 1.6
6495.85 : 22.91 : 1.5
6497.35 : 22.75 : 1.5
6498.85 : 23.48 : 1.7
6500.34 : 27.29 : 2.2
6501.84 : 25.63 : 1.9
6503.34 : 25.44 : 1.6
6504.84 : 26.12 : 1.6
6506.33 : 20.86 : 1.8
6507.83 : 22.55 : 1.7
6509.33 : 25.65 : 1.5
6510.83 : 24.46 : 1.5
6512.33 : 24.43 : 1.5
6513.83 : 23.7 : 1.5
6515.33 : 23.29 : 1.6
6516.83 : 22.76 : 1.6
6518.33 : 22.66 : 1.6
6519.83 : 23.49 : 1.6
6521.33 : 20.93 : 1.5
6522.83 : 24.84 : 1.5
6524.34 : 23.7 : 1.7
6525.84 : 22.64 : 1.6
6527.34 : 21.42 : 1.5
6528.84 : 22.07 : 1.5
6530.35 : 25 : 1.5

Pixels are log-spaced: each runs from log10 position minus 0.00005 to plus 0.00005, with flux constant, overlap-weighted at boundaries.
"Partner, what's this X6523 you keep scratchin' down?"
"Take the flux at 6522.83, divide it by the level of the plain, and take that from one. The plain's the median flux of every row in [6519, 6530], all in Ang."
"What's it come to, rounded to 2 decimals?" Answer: -0.10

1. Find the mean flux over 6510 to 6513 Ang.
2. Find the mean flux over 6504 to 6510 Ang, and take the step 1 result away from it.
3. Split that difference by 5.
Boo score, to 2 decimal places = -0.13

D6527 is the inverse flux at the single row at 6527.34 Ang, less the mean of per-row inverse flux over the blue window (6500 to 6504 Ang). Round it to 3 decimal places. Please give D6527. 0.008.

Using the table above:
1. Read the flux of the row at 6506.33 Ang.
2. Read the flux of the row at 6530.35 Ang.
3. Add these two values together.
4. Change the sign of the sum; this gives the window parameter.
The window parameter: -46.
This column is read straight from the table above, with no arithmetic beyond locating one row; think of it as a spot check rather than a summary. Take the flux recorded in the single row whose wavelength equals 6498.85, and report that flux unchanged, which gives 23.48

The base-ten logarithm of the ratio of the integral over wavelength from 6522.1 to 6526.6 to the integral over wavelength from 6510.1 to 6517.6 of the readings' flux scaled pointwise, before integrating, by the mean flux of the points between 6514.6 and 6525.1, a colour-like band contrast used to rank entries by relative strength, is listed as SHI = -0.2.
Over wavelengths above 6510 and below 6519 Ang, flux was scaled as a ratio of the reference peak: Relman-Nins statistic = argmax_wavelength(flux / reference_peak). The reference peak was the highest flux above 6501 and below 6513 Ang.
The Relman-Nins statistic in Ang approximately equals 6510.83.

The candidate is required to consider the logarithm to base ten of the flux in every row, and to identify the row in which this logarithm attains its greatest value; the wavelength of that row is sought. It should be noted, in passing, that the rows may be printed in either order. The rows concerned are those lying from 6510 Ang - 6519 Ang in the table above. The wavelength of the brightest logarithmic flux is 6510.83 Ang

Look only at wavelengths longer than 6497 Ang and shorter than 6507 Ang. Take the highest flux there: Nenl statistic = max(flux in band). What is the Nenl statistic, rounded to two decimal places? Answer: 27.29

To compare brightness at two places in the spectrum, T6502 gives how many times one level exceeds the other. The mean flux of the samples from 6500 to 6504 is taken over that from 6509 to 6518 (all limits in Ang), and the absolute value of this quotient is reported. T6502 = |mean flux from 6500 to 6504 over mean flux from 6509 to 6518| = 1.09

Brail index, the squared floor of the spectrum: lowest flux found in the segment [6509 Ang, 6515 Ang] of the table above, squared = 562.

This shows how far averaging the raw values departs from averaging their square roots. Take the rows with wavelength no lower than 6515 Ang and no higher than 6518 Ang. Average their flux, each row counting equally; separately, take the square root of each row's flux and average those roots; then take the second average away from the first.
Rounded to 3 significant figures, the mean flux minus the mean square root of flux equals 18.2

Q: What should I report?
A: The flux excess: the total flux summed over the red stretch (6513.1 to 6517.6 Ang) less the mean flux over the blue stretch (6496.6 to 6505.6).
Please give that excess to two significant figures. 45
